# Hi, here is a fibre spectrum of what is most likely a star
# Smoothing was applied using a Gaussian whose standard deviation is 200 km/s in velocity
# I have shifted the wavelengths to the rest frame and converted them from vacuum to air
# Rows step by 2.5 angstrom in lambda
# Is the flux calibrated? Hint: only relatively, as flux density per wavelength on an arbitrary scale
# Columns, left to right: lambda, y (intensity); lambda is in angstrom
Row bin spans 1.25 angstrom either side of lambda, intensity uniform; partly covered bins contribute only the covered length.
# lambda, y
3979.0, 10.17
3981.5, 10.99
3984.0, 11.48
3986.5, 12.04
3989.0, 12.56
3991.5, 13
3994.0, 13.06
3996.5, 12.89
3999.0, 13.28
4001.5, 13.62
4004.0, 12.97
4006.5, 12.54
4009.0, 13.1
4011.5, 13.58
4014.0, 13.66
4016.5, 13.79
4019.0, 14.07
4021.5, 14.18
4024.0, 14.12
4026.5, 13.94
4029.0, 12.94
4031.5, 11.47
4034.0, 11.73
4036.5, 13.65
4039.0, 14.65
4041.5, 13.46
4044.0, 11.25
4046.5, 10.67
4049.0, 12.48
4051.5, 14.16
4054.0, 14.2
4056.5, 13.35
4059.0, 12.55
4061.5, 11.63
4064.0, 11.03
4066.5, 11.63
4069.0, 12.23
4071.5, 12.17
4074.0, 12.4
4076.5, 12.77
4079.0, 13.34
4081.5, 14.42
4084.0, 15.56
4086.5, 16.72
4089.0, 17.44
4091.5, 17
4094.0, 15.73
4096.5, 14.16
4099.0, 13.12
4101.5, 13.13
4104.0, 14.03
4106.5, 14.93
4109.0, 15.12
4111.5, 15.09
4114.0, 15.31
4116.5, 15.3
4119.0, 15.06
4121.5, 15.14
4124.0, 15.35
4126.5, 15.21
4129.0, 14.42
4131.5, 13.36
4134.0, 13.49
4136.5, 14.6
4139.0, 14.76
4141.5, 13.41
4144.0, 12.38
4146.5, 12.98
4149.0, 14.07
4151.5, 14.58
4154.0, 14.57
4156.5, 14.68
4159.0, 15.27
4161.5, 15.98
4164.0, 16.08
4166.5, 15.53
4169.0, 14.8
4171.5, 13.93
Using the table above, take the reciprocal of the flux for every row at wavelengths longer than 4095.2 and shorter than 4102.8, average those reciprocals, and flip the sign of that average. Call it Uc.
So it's -0.074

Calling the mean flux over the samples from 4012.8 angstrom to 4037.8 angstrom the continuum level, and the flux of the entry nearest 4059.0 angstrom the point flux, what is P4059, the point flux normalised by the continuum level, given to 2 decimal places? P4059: 0.94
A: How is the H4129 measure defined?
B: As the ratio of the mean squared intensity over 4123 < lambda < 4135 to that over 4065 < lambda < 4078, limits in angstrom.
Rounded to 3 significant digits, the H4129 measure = 1.38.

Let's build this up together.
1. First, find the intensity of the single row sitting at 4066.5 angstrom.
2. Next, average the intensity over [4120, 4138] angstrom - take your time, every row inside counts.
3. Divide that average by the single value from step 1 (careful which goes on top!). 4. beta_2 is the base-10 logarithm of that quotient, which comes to 0.10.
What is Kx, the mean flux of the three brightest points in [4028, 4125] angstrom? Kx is 17.1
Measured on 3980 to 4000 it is 13.1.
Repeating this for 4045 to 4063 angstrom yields 13.9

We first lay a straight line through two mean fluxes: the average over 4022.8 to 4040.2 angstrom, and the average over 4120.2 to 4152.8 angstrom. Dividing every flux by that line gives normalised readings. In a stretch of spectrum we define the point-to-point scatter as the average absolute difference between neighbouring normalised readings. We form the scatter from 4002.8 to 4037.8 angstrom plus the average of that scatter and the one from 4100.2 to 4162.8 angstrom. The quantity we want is 0.078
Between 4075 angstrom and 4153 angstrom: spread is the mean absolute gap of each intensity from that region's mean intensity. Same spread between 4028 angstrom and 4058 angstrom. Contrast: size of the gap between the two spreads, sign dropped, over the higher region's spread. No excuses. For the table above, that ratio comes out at 0.13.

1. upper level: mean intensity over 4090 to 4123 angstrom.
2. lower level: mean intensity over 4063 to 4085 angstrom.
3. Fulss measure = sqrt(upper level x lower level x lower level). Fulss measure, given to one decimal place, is 49.5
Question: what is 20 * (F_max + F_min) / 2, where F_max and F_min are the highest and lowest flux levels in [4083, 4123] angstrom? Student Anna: 306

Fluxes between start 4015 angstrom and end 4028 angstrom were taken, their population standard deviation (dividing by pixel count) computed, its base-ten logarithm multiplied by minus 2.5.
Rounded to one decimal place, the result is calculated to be 2.1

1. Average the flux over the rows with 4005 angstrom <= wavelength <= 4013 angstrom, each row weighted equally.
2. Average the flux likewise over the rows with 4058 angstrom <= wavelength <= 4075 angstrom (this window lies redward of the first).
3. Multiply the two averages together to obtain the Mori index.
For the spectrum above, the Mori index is 156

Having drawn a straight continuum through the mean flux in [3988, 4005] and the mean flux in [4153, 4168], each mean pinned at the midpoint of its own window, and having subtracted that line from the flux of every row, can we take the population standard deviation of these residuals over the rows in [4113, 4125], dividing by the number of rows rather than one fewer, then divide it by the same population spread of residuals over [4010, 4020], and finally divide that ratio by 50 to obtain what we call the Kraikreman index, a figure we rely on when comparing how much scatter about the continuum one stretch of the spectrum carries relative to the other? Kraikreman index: 0.017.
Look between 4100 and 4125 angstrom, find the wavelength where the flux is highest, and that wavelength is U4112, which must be 4124.0 angstrom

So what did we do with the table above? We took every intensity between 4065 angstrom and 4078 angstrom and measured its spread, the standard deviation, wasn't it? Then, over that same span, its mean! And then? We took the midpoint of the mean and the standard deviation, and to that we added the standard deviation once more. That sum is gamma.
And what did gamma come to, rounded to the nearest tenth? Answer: 6.7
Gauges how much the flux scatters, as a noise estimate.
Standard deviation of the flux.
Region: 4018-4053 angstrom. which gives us 1.3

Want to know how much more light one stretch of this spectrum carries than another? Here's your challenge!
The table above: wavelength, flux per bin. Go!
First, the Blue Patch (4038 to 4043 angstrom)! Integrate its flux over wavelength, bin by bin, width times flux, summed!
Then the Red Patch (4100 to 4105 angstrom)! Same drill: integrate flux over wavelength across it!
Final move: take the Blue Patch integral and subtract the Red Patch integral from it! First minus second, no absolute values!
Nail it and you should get 2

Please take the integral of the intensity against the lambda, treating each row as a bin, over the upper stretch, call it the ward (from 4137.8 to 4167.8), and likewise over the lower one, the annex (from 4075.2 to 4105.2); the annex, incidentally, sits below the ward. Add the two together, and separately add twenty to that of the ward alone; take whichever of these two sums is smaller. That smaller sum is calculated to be 455.7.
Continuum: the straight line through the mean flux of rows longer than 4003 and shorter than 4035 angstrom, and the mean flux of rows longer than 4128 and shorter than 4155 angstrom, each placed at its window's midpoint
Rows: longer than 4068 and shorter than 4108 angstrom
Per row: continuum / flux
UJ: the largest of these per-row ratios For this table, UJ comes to 1.11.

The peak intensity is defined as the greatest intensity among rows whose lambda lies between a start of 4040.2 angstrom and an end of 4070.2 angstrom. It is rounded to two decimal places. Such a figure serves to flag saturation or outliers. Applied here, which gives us 14.20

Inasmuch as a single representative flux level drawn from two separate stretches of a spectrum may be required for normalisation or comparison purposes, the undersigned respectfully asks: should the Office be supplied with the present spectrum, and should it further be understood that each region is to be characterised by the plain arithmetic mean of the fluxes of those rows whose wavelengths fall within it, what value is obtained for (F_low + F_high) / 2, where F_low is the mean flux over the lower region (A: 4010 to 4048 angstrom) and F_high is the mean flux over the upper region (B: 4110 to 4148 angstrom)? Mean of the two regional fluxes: 13.8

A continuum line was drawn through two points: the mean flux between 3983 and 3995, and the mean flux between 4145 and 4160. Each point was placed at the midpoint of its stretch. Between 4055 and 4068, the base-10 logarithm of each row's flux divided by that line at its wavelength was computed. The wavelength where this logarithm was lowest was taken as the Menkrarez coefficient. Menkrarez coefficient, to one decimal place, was 4064.0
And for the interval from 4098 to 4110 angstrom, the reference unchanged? 4101.5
